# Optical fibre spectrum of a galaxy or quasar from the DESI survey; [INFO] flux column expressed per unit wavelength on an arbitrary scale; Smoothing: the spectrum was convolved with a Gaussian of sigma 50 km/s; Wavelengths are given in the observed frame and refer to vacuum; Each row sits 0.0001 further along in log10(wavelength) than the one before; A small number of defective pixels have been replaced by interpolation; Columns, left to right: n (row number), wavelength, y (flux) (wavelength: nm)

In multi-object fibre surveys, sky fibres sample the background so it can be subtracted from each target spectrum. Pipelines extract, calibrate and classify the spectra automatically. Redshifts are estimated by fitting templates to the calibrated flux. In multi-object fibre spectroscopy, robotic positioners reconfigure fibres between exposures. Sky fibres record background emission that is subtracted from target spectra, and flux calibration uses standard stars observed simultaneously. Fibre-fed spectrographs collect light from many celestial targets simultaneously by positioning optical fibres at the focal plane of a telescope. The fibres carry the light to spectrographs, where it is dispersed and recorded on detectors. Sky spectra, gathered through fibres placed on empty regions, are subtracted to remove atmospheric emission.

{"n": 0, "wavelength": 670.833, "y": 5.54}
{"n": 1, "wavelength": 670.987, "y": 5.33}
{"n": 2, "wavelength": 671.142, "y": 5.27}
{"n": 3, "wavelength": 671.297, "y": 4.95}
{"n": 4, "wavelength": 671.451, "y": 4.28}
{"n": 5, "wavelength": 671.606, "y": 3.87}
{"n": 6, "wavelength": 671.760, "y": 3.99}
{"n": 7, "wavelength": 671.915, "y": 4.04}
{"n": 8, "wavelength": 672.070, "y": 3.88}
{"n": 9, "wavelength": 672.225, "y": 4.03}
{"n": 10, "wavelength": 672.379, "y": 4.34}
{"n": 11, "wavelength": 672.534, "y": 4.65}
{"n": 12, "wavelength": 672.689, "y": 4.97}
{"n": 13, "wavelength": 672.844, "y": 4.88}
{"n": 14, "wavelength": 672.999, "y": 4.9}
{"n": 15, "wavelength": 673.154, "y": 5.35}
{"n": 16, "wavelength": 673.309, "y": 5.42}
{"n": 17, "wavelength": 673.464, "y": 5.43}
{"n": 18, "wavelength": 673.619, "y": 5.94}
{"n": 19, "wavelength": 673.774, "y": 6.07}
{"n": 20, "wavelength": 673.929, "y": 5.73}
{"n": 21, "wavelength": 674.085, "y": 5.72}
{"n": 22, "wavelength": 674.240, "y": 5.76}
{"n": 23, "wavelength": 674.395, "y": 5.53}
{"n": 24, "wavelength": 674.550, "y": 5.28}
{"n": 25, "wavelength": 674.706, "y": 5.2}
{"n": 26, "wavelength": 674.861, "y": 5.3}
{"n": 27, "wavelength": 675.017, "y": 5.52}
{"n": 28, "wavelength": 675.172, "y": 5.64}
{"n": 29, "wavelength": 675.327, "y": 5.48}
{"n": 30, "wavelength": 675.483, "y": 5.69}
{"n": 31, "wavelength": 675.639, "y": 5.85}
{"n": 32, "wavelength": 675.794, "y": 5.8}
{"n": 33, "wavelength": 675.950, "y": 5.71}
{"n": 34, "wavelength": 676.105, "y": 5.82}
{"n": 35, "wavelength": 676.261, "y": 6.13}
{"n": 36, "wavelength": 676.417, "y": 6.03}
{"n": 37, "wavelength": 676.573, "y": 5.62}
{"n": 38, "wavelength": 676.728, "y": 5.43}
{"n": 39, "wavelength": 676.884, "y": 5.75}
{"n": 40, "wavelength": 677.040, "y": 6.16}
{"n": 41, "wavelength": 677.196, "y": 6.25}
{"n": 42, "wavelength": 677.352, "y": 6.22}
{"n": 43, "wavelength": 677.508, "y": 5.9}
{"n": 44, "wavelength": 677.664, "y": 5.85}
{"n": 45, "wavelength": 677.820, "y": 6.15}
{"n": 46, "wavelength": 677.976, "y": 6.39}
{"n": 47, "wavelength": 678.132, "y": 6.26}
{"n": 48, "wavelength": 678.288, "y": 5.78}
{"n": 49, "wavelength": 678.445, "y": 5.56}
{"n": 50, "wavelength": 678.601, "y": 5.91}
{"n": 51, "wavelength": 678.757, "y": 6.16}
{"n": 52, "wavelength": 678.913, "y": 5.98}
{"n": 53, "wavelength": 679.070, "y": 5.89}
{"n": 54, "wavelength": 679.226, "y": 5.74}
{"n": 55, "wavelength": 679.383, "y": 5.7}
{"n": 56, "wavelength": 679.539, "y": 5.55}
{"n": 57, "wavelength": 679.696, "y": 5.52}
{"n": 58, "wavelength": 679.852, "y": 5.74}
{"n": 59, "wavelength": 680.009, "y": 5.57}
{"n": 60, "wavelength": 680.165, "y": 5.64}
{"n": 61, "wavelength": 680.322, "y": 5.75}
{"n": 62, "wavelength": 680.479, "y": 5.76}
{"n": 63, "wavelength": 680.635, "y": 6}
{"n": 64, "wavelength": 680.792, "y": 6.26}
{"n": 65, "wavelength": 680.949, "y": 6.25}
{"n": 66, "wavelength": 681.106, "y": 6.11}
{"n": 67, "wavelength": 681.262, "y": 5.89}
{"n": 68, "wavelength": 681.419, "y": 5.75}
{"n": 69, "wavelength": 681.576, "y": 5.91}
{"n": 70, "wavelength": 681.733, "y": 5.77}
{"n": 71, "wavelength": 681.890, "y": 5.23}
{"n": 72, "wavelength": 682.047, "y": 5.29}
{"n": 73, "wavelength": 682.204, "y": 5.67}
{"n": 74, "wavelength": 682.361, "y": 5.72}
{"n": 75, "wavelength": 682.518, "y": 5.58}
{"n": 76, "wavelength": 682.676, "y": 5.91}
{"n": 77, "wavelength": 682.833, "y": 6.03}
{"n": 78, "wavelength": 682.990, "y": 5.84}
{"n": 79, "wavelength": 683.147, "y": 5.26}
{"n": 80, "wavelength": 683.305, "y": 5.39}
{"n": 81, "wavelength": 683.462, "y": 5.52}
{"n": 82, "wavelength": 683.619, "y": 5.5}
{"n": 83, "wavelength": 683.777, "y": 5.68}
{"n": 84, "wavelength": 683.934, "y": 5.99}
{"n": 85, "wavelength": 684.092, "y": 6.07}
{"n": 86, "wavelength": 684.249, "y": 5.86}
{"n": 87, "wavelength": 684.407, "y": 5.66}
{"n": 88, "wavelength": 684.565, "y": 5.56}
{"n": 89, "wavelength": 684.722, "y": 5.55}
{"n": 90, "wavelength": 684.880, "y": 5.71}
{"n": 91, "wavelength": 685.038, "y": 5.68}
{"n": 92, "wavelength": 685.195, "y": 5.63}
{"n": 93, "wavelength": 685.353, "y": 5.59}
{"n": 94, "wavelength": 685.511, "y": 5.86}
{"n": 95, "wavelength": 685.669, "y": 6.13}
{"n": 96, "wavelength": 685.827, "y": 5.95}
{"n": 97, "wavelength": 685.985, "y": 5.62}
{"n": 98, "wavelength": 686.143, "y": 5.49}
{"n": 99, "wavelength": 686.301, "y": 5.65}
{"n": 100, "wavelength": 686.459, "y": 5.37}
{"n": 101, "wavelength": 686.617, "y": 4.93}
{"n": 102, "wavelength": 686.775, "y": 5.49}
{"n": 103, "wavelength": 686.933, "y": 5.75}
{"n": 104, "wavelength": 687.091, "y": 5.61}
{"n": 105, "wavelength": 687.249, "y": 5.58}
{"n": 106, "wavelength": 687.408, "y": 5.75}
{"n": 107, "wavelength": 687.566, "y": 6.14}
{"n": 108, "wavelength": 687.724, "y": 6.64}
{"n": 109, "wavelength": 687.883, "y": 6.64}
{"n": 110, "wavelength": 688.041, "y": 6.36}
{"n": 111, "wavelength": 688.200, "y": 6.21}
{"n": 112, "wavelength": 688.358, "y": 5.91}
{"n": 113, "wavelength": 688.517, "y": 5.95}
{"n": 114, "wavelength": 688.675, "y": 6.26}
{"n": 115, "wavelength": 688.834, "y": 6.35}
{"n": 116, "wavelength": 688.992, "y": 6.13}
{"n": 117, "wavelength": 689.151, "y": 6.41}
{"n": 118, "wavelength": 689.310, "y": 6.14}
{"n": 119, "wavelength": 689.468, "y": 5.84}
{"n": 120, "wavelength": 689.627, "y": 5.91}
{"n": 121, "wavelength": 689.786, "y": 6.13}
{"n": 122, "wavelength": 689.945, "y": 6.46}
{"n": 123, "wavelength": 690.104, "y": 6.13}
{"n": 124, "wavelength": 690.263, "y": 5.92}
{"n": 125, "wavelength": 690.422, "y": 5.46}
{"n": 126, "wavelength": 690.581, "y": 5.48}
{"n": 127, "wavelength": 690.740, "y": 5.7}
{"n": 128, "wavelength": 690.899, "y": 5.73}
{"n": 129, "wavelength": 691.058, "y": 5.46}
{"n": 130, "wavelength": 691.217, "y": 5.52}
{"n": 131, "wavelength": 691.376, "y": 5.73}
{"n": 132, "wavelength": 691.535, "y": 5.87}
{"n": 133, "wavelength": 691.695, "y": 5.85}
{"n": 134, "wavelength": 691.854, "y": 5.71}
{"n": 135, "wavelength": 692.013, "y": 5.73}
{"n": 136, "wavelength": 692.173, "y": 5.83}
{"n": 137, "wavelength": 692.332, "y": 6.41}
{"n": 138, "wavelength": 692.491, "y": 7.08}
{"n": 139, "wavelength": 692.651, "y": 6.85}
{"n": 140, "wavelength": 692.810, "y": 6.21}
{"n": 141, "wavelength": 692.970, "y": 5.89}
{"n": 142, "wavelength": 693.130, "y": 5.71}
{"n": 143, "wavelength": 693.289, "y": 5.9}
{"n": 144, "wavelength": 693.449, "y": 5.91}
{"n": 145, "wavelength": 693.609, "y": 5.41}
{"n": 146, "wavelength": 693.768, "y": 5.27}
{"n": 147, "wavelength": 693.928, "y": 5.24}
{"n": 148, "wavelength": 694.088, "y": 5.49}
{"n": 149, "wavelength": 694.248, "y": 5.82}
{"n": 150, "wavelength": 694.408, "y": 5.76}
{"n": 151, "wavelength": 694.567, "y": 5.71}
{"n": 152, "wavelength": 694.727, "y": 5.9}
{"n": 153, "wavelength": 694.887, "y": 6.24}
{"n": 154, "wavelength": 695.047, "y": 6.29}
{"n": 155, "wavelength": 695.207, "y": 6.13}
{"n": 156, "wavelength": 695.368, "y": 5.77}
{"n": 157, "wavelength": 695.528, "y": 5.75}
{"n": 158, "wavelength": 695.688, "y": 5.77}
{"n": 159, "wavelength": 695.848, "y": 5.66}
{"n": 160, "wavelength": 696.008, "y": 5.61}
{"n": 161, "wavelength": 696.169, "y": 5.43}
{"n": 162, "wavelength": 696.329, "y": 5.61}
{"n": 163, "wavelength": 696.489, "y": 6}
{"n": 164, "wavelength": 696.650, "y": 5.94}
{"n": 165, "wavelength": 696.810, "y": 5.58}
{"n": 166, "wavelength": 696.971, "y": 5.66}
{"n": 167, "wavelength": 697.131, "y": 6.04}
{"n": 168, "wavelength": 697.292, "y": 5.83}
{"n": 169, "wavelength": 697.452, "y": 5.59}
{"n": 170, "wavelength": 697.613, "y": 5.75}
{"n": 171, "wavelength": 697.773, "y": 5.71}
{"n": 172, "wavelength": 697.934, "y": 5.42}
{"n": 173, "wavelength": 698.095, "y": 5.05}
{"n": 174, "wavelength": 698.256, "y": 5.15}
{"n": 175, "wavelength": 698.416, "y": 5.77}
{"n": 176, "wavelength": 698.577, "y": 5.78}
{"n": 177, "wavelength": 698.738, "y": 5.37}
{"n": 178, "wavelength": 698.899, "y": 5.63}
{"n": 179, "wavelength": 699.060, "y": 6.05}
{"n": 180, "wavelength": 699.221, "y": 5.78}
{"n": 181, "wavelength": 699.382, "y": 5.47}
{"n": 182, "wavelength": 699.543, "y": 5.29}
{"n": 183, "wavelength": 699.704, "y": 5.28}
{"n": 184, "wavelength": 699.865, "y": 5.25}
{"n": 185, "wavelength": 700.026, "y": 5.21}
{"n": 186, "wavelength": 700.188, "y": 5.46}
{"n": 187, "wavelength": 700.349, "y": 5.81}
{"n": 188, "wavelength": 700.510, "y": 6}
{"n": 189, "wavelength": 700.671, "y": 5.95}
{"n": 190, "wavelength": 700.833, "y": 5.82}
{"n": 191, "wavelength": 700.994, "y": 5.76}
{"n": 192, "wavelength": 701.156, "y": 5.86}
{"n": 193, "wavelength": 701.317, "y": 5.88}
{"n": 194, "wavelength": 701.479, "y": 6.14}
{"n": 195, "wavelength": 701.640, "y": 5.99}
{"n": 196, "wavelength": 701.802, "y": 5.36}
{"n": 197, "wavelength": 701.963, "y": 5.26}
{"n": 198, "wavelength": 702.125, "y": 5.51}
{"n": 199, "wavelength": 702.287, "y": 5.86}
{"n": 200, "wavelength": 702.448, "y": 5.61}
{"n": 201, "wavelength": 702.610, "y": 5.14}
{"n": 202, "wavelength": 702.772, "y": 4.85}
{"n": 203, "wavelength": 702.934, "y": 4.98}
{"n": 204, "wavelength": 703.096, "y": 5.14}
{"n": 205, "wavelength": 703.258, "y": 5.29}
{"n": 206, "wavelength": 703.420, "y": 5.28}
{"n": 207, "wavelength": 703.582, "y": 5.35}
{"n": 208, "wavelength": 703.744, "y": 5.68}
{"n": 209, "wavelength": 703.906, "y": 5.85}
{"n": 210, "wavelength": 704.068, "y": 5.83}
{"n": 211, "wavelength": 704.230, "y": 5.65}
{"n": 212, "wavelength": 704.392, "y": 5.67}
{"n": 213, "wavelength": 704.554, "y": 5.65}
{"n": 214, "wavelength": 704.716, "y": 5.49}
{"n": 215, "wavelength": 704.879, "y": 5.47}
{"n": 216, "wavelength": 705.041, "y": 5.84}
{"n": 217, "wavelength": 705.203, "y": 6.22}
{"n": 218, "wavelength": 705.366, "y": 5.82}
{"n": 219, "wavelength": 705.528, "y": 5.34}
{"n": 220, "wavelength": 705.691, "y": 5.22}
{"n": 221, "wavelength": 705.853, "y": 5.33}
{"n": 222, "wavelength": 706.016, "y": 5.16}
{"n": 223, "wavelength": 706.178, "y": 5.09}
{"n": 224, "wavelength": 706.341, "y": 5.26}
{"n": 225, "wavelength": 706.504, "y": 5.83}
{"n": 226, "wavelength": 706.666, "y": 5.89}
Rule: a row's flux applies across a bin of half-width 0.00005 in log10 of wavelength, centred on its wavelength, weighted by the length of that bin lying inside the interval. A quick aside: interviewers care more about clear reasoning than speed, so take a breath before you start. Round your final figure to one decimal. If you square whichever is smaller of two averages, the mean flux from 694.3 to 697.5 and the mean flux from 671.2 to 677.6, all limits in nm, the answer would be 28.4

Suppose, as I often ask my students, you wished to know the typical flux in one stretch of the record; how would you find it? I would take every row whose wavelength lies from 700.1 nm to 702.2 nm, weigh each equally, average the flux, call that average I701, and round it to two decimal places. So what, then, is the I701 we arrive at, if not 5.75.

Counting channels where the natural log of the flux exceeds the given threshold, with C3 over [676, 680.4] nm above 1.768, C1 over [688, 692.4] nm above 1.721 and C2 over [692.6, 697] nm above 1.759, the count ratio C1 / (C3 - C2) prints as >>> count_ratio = 24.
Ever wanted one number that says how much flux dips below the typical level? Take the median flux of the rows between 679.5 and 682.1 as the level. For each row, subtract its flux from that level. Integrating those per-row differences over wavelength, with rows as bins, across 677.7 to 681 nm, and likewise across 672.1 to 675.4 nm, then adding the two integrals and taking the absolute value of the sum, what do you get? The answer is 1.1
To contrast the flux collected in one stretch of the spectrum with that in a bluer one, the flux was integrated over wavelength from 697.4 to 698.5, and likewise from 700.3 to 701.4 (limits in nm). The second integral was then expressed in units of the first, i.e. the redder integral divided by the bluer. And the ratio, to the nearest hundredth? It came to 1.07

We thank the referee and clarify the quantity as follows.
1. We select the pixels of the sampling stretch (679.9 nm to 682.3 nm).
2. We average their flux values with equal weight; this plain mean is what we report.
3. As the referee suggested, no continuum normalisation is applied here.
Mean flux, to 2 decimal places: 5.79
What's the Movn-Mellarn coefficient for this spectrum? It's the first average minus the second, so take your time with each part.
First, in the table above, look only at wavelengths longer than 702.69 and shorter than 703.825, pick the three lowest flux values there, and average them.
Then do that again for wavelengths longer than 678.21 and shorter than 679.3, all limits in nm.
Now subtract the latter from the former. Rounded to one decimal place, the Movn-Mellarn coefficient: -0.7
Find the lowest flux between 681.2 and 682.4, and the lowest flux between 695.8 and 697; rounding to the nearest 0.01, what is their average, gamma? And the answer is 5.33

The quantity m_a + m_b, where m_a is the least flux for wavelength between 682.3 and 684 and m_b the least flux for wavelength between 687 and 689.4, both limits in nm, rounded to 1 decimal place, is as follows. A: 10.8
